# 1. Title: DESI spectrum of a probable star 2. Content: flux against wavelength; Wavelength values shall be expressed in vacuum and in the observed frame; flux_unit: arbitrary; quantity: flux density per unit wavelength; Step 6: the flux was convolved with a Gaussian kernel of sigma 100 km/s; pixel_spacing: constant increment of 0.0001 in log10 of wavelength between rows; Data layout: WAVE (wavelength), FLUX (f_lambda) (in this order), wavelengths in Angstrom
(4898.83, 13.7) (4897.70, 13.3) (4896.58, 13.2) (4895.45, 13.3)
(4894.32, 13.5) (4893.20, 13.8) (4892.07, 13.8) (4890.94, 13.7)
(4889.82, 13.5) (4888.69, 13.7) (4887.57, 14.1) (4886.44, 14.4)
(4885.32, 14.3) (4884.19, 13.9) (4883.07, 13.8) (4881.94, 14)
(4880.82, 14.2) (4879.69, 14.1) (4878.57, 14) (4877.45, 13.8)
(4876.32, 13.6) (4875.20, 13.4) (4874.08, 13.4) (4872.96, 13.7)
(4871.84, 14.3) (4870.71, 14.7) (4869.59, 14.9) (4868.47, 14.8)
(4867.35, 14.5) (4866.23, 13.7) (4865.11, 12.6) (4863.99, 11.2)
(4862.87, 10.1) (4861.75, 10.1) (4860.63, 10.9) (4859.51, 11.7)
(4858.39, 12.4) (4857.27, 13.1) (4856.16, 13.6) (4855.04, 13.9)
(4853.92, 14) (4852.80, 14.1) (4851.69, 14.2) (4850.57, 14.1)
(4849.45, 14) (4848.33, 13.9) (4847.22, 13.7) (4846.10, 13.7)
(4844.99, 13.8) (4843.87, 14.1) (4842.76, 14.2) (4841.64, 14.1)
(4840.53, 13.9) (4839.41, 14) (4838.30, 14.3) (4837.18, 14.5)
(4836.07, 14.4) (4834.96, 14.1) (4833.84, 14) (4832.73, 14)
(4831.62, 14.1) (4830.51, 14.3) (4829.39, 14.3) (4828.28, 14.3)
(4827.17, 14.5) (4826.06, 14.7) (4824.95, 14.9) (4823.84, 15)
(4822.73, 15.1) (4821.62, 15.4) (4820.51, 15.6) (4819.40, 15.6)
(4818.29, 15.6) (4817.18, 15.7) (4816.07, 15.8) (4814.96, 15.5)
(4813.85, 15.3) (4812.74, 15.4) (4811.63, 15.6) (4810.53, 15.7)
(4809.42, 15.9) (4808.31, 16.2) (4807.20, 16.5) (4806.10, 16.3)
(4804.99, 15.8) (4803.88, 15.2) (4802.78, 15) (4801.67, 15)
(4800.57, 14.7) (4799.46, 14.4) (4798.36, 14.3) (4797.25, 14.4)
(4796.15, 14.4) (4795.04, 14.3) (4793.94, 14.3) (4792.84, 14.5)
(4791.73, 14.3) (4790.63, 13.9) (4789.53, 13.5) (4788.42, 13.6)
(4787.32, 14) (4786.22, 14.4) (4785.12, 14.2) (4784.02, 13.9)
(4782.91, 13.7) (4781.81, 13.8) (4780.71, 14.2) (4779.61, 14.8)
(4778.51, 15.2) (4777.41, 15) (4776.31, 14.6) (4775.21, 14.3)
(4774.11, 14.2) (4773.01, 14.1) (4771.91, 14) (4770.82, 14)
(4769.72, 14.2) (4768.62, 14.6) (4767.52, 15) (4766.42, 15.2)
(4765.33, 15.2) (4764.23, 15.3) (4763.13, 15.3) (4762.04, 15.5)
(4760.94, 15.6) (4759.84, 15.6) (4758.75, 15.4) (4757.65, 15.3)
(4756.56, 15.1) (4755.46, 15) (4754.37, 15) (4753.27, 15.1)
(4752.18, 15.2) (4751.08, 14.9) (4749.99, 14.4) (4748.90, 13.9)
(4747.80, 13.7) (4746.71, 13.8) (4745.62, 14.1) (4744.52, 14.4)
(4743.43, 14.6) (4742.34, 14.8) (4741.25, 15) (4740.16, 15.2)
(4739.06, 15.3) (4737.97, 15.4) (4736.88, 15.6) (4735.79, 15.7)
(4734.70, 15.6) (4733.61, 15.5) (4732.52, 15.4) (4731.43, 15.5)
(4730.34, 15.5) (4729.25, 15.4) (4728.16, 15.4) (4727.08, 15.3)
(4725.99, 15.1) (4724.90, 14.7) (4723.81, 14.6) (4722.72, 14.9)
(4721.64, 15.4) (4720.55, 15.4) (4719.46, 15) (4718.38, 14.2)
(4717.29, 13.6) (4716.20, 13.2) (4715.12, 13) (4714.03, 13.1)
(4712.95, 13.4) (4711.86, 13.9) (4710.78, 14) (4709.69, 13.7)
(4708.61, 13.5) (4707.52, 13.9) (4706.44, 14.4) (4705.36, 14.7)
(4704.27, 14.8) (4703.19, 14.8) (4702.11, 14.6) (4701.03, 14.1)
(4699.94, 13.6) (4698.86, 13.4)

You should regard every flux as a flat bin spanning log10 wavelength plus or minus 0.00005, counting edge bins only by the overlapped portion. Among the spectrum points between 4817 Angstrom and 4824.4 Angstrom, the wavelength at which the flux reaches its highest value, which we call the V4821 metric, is 4817.18 Angstrom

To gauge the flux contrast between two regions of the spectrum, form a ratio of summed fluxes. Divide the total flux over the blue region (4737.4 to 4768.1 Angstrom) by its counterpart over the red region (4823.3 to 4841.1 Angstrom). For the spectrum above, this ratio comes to 1.8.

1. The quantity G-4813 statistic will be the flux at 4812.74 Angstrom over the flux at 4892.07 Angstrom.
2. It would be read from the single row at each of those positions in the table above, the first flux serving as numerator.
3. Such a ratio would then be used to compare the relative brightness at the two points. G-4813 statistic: 1.12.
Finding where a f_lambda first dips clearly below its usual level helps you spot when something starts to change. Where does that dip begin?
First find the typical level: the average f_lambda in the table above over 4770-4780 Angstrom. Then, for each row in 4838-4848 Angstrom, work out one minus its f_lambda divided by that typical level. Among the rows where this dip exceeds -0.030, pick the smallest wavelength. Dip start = 4838.30 Angstrom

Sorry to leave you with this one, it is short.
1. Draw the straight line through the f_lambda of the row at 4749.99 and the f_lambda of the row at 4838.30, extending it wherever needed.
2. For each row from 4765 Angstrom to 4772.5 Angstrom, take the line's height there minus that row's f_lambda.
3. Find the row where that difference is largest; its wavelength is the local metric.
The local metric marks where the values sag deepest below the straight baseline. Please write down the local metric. 4770.82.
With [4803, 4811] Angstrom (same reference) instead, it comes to 4803.88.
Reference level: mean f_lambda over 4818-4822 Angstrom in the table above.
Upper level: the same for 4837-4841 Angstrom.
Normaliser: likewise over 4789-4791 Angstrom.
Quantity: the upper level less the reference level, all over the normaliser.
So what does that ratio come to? -0.10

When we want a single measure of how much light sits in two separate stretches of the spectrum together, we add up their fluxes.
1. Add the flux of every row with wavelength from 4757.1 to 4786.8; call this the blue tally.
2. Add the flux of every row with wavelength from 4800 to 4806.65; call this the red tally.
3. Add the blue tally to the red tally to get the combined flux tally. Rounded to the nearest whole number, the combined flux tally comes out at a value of 489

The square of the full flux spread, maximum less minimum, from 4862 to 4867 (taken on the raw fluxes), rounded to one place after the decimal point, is 13.0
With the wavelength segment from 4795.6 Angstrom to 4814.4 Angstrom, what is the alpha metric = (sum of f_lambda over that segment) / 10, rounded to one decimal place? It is 26.0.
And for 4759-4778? 25.2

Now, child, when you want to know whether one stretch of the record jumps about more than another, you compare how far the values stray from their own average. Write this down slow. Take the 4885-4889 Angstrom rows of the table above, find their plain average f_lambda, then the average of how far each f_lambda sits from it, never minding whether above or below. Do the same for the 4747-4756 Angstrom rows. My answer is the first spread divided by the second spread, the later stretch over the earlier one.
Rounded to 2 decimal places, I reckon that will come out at 0.46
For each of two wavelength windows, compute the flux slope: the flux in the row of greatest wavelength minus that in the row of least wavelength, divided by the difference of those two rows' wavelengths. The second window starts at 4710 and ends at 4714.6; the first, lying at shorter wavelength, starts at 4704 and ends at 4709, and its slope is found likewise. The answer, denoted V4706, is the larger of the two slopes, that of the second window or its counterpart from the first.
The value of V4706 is -0.28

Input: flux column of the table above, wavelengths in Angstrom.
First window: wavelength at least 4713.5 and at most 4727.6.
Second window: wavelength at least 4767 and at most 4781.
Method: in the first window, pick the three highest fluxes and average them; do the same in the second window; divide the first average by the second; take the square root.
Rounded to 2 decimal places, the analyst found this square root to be 1.01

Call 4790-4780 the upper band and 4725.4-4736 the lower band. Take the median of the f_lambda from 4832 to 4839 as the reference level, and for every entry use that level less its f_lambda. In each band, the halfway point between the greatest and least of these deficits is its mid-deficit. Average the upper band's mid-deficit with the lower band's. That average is -0.5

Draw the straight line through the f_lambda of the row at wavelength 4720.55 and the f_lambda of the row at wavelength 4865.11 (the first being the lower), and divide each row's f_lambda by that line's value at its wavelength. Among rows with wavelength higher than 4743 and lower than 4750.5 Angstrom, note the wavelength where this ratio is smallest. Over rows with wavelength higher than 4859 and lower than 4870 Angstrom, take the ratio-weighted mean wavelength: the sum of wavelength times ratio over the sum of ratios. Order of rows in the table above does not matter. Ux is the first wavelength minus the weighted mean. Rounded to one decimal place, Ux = -117.2 Angstrom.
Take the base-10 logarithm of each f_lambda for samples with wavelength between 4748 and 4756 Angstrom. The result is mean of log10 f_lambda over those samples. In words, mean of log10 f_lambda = 1.17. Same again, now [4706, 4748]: 1.16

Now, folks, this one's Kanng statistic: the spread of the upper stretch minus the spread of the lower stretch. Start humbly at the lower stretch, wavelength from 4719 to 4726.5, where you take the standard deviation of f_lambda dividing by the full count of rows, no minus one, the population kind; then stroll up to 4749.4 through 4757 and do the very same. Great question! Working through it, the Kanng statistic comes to 0.0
